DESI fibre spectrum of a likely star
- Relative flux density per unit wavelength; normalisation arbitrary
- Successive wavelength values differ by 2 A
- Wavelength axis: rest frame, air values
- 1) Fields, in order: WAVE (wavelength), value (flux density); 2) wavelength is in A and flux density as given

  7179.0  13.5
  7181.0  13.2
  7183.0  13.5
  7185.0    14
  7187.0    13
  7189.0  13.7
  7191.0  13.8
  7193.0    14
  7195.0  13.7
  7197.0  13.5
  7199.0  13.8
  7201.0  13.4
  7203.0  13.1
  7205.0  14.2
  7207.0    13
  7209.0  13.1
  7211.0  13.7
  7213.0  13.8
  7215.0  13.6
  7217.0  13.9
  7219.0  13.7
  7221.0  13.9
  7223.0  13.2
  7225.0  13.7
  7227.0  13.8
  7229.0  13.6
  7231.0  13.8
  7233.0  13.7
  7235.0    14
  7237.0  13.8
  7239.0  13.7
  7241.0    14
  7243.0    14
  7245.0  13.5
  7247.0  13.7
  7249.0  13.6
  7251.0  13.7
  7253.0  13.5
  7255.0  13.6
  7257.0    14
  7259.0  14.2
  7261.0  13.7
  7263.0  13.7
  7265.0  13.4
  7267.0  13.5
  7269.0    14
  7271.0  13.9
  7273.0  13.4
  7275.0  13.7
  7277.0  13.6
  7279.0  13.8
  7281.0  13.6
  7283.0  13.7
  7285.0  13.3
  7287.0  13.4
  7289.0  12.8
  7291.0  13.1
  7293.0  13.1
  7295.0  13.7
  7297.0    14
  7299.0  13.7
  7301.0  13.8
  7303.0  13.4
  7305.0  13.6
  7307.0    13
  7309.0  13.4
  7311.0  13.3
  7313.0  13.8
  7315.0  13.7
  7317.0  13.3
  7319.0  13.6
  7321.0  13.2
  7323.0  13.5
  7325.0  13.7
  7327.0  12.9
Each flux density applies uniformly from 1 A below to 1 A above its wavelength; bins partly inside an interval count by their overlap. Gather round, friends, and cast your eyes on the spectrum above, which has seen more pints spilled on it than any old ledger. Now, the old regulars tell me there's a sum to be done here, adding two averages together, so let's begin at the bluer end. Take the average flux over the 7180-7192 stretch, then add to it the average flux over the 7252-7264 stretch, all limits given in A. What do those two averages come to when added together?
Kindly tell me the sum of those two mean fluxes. 27.3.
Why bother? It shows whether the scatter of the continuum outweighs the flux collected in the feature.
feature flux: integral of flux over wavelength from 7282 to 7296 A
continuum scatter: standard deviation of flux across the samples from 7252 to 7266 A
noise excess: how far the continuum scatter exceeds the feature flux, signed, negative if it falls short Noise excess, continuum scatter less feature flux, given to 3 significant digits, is -186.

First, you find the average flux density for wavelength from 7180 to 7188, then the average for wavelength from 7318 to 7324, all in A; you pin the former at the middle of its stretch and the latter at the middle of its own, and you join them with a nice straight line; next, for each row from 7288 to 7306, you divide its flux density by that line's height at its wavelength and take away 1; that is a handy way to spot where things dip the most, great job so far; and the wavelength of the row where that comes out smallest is 7289.0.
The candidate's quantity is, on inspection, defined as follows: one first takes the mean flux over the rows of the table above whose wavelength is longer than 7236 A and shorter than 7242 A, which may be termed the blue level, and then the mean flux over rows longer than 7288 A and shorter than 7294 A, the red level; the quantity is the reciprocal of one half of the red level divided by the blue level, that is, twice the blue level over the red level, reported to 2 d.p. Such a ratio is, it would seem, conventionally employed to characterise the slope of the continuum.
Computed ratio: 2.13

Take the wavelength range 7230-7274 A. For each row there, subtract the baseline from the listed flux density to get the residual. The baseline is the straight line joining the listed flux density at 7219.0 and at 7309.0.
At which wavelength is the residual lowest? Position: 7265.0 A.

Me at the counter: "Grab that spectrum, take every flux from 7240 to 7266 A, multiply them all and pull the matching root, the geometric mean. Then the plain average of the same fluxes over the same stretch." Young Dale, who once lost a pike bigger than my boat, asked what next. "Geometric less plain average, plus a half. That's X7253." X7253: 0.498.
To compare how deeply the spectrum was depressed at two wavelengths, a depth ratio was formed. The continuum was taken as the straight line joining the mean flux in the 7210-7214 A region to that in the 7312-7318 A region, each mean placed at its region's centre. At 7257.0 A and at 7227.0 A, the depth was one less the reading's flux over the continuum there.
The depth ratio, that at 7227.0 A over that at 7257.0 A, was 0.2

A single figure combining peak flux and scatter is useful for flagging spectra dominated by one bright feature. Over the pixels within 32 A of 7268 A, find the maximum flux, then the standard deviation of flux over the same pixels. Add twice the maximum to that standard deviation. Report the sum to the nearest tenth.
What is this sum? 28.7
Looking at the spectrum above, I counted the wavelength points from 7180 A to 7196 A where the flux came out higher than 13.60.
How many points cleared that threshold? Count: 5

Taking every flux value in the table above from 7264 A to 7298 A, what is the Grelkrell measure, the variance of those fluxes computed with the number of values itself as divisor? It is 0.10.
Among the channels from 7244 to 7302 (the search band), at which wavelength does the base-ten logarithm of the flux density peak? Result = 7259.0 A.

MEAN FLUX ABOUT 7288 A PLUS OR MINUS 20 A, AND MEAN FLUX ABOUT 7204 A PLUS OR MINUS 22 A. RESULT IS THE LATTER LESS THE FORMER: 0.1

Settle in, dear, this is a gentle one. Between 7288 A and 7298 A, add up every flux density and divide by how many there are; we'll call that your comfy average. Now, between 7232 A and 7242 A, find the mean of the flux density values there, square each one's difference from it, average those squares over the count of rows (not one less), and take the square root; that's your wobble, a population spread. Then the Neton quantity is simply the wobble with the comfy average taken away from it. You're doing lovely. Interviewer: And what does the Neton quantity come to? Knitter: -13.2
